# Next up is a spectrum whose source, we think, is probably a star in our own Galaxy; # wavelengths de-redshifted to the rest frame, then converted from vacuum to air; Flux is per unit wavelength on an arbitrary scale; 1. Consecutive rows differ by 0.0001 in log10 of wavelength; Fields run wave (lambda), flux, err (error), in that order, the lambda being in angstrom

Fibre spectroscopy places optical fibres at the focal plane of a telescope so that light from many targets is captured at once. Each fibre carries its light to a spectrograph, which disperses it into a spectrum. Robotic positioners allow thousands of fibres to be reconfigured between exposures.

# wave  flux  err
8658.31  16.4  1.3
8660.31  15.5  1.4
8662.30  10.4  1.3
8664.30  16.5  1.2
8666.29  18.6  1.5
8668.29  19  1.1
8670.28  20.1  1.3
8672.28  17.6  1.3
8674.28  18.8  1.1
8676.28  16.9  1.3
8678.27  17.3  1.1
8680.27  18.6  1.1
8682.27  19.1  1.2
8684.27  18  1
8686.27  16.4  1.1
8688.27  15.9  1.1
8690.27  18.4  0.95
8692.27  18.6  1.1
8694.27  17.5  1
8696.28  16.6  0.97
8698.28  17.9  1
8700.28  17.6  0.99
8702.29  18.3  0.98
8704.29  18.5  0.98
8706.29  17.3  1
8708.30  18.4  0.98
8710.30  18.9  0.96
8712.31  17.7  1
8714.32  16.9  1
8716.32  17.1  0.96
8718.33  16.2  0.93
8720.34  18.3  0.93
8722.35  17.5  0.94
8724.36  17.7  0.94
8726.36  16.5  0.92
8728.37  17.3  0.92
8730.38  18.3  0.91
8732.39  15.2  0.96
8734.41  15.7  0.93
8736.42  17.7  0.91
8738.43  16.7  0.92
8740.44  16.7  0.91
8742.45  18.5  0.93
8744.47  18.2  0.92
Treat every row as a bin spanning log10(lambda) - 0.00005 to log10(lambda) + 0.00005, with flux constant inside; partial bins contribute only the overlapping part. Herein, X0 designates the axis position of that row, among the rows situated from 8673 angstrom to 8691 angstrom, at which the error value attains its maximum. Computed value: 8676.28 angstrom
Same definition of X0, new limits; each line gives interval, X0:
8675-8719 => 8676.28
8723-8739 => 8732.39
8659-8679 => 8666.29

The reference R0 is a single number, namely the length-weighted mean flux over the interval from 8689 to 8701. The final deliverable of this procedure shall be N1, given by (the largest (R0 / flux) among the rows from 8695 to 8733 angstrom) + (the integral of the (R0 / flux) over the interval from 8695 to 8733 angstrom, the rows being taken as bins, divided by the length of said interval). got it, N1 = 2.18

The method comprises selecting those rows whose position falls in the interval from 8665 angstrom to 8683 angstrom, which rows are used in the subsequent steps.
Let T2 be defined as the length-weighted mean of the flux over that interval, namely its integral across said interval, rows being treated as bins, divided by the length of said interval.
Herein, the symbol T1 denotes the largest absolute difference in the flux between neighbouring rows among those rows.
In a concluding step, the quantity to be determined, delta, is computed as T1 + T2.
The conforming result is 20.9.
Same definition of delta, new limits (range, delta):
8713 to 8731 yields 19.4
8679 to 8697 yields 20.2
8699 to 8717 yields 19.1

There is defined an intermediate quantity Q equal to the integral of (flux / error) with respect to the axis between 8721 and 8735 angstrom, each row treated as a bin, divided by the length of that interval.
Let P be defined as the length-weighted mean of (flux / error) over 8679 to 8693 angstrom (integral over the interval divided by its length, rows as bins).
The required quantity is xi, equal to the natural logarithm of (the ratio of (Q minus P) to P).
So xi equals -2.3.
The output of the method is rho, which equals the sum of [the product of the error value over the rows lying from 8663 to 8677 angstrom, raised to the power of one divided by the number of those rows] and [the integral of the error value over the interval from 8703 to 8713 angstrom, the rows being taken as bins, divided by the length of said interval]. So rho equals 2.23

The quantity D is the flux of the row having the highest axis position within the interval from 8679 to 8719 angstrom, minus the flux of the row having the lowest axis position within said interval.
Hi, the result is -2.4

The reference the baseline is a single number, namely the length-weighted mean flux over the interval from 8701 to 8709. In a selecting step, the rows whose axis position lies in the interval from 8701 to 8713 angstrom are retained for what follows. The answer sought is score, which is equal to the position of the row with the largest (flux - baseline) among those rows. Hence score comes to 8710.30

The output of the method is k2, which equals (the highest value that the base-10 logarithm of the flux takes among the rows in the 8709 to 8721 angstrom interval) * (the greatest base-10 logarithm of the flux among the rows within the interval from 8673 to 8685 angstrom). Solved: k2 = 1.64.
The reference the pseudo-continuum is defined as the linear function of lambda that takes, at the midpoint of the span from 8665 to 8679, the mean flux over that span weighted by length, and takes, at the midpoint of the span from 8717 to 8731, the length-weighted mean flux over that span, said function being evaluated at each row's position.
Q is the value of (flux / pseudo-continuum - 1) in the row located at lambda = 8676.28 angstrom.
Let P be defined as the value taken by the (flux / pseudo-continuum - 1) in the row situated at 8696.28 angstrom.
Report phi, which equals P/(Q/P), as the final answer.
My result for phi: -0.07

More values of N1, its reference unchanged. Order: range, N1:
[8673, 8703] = 2.12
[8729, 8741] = 2.23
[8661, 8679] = 2.77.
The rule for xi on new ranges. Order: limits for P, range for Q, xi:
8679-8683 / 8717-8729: -2.0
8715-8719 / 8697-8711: -3.1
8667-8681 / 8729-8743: -1.7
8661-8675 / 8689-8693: -1.2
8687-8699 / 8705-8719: -3.0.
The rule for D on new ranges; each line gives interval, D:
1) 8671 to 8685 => 0.4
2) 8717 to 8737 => 1.5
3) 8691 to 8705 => -0.1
